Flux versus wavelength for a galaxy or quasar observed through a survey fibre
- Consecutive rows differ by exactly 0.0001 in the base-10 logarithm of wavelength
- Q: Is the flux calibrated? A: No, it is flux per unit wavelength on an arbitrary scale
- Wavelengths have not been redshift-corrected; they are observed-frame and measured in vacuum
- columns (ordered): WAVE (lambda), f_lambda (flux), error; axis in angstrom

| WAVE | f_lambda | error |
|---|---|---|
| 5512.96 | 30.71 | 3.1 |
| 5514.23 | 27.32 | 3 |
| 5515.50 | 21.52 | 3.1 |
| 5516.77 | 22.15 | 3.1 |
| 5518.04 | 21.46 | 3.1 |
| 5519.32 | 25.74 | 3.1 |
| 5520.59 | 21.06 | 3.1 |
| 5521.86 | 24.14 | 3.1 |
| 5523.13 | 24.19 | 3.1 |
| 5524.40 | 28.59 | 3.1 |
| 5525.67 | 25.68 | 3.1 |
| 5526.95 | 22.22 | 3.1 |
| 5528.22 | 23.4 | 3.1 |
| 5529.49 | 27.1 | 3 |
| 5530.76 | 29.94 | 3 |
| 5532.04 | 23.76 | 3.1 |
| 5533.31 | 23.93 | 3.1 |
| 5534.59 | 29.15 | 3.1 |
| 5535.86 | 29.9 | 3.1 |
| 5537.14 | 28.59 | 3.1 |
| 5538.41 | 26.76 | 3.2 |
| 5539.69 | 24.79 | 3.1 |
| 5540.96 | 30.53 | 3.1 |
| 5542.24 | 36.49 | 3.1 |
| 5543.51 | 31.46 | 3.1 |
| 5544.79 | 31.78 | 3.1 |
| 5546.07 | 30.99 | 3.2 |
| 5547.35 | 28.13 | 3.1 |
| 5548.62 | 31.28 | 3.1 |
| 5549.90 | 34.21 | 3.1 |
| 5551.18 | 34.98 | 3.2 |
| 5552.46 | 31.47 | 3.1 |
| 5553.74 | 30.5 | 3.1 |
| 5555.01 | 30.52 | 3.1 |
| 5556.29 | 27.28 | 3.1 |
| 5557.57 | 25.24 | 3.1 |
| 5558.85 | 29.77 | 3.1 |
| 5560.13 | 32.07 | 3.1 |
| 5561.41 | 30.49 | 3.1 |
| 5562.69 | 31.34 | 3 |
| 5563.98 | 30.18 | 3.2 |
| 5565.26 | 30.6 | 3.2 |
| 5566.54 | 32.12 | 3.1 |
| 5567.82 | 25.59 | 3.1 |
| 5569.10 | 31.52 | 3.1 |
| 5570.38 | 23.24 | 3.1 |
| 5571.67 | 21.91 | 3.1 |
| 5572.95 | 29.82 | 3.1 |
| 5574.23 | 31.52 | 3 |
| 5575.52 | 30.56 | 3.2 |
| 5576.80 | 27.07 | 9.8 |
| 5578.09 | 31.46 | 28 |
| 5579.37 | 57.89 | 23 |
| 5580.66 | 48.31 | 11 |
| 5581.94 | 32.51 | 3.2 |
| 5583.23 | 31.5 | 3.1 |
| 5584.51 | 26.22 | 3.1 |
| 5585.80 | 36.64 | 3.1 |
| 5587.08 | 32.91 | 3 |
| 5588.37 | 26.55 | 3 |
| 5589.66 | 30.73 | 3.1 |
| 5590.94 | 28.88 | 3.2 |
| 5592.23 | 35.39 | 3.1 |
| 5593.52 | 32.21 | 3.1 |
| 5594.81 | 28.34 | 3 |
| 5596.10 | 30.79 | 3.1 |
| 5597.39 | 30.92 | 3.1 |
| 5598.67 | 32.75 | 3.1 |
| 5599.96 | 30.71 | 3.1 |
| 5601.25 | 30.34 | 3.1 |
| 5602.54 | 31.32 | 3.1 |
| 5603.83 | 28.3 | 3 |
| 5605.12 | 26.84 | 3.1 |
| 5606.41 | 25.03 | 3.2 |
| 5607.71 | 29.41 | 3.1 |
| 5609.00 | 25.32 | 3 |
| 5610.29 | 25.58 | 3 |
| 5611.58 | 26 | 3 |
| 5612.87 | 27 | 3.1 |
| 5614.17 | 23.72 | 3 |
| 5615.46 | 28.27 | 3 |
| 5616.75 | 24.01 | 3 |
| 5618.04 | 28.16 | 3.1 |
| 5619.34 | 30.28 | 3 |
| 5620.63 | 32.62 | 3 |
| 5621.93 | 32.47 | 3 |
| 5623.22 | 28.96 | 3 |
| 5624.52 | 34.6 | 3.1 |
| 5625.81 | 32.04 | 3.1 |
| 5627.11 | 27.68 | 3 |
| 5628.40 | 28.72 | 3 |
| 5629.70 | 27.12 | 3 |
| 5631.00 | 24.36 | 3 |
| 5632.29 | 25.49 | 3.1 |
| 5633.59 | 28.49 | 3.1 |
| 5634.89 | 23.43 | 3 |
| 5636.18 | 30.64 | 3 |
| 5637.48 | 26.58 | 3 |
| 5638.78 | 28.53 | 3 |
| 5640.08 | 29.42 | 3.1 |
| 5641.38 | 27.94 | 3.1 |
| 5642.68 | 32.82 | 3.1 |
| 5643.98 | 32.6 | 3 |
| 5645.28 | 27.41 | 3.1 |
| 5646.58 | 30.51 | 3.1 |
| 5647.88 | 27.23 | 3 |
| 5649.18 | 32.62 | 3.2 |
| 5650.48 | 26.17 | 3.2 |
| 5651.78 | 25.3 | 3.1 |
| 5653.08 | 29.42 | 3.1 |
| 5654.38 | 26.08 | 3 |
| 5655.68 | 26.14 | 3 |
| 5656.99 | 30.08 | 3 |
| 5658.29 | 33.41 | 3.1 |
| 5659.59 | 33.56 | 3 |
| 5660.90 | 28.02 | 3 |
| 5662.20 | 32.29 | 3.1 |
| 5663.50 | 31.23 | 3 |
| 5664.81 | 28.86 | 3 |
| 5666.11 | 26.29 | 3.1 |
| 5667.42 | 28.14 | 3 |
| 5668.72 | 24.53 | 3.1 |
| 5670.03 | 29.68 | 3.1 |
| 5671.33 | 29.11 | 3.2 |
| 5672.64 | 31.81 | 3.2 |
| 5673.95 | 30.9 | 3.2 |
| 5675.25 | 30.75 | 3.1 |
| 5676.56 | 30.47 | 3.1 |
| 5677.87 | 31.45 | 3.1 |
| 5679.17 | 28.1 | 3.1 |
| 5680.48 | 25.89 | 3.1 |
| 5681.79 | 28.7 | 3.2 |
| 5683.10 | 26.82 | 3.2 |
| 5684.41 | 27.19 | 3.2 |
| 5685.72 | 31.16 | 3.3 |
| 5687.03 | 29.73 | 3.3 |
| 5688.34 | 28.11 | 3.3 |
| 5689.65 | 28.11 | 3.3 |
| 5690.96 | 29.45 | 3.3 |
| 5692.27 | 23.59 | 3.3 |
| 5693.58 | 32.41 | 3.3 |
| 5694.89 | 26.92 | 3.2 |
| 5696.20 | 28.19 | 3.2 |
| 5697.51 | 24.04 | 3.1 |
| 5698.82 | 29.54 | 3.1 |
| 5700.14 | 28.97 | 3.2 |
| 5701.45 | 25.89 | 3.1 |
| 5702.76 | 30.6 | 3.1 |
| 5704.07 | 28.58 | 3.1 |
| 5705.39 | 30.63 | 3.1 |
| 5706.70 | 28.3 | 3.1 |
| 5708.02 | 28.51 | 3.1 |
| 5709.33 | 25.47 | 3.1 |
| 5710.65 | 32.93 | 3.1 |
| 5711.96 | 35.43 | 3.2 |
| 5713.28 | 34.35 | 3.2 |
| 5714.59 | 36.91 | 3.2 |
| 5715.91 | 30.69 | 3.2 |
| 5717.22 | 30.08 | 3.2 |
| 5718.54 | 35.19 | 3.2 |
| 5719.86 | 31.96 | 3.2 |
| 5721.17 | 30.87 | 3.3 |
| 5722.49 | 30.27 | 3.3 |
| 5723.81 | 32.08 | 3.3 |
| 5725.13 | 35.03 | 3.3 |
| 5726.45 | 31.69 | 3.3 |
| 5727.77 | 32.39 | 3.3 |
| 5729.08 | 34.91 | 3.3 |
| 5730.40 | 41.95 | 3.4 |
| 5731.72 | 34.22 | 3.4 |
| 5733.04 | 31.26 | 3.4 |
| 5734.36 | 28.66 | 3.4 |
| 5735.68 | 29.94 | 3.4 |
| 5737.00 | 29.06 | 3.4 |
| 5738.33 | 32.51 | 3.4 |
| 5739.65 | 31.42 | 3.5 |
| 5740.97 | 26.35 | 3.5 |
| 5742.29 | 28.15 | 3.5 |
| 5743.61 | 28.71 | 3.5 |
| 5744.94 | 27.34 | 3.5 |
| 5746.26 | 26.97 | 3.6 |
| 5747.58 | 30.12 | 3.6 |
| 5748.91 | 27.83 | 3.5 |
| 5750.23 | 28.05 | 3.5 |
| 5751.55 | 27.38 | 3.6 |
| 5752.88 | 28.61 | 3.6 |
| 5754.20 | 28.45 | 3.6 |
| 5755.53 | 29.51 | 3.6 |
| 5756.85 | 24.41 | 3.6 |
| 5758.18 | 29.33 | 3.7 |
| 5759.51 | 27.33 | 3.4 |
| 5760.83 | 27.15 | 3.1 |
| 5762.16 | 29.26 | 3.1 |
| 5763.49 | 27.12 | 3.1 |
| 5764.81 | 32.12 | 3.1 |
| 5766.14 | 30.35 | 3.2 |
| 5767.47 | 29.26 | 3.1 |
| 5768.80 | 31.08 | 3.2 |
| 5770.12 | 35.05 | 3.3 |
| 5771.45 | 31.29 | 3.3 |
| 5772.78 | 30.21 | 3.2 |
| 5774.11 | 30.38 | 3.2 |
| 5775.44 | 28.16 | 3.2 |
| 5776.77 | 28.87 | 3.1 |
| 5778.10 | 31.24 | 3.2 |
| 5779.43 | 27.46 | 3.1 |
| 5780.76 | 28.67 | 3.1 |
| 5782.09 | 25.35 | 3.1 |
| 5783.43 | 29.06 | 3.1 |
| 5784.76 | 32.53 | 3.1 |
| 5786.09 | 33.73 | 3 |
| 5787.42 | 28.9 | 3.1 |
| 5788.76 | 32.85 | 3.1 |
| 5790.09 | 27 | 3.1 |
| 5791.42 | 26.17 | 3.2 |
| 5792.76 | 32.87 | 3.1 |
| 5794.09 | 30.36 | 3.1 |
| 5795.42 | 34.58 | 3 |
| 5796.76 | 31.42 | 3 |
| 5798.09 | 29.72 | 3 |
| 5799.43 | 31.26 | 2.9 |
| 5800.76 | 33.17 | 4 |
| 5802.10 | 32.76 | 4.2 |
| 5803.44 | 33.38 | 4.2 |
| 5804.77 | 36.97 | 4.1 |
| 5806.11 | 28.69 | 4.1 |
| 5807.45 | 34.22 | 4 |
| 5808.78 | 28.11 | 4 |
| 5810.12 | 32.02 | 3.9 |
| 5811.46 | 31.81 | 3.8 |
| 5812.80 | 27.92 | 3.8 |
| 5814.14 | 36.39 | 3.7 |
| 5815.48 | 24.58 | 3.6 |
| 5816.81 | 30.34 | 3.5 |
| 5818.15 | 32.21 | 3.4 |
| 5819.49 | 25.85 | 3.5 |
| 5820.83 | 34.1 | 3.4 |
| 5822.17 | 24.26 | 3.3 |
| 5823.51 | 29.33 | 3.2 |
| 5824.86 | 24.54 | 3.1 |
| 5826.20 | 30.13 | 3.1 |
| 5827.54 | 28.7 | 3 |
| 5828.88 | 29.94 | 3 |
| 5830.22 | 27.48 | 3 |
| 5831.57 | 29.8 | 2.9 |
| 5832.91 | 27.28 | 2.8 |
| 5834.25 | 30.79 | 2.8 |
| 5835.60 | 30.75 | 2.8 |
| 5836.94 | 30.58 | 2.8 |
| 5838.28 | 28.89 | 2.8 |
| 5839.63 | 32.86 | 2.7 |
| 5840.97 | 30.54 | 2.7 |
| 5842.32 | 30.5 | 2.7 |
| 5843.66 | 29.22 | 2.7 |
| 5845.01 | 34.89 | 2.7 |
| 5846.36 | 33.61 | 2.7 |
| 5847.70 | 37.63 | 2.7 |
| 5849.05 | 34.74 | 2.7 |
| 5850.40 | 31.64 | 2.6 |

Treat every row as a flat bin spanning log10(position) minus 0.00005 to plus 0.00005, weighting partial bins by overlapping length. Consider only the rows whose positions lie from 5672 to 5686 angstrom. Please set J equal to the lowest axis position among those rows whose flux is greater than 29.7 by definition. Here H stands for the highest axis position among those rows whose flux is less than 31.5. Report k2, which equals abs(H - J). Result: 13.1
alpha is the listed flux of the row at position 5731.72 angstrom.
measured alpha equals 34.22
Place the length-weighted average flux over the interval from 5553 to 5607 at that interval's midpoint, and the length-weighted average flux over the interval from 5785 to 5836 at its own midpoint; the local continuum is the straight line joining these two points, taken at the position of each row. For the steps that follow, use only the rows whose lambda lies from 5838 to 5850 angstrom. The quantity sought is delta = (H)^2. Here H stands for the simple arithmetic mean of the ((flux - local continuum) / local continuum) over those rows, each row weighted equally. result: 0.0054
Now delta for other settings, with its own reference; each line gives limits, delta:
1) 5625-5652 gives 0.0063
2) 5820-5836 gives 0.0022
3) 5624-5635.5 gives 0.0083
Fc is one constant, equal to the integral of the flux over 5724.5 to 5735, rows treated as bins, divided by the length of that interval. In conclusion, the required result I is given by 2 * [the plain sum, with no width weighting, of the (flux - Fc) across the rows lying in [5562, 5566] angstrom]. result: -18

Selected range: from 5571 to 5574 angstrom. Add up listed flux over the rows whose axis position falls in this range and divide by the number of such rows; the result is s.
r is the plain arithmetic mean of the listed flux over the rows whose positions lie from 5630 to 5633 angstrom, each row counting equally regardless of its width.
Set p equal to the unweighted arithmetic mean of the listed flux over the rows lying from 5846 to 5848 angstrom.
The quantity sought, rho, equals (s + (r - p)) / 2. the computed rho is 8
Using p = 36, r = 24.9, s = 25.9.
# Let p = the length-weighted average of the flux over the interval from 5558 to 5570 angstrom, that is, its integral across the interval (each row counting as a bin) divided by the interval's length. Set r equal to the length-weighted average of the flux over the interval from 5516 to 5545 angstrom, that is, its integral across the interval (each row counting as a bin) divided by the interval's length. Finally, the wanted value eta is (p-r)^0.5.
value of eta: 1.9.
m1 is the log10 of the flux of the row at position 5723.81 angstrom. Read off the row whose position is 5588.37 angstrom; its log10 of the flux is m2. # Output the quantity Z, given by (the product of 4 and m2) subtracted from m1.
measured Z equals -4.19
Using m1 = 1.51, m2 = 1.42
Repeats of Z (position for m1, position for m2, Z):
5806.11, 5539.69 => -4.12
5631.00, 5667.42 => -4.41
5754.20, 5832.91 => -4.29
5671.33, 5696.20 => -4.34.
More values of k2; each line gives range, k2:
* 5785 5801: 13.3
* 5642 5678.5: 35.2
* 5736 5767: 27.8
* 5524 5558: 26.8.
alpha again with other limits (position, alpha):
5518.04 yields 21.46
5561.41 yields 30.49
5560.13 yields 32.07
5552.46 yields 31.47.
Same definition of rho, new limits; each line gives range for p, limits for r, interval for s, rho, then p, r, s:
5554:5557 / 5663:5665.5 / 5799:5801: 17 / 29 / 30.0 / 32.2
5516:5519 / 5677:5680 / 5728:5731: 23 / 22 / 29.8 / 38.4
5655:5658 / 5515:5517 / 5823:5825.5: 10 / 28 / 21.8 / 26.9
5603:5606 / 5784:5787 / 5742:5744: 17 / 28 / 33.1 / 28.4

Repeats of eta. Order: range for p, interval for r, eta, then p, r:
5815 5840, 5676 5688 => 0.5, 29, 28.8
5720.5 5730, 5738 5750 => 2.0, 33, 28.7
